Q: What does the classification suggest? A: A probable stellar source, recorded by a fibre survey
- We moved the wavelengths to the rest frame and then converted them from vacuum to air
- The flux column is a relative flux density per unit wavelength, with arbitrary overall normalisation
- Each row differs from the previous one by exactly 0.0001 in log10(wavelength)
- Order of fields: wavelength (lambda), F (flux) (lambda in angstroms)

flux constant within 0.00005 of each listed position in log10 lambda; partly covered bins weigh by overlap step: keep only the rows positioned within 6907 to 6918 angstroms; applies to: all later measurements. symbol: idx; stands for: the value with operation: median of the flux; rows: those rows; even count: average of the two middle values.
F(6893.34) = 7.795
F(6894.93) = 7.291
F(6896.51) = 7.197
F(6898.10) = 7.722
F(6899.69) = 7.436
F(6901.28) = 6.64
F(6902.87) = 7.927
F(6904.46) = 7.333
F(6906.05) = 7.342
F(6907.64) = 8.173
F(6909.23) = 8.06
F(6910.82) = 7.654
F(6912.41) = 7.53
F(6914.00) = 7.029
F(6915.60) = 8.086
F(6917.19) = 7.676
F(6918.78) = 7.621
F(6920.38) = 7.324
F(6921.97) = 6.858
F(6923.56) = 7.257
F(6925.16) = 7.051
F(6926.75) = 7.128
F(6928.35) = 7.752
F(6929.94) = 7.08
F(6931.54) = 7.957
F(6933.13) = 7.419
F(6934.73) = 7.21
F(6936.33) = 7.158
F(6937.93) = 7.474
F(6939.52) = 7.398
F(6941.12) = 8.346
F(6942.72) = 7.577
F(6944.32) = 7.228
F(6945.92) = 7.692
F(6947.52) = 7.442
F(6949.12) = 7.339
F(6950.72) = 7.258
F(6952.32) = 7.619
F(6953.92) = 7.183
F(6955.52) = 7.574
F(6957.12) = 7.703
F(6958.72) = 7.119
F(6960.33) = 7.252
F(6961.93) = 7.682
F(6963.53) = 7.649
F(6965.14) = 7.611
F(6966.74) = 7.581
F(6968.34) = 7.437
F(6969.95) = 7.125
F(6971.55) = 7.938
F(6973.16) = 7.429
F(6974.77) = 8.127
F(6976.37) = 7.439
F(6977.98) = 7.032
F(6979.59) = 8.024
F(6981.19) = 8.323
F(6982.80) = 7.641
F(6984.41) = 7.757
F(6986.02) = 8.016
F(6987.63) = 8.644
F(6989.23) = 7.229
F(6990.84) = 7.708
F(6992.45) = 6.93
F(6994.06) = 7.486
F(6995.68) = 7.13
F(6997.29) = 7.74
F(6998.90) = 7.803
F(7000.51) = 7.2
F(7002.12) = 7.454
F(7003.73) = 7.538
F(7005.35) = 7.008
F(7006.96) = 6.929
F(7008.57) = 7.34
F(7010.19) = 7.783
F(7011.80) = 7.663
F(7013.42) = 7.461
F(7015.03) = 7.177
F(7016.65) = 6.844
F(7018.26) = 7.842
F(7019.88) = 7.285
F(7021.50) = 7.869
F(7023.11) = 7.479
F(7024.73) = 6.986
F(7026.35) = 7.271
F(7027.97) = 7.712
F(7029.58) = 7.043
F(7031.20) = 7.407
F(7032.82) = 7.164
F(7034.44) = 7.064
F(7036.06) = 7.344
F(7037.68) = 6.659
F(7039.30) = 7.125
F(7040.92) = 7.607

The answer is 7.68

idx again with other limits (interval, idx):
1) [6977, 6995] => 7.71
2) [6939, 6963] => 7.44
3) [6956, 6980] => 7.58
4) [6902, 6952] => 7.42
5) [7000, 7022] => 7.40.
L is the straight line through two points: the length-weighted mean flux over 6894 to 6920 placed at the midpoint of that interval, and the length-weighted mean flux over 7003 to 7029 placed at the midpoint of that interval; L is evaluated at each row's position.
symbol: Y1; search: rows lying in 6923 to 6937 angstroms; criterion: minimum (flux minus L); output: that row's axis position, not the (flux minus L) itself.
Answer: 6925.16 angstroms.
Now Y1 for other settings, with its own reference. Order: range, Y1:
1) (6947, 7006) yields 6992.45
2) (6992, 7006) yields 6992.45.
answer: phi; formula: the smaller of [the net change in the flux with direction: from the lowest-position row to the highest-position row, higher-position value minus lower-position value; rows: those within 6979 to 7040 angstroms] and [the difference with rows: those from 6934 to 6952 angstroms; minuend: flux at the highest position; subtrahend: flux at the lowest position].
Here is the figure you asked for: -0.90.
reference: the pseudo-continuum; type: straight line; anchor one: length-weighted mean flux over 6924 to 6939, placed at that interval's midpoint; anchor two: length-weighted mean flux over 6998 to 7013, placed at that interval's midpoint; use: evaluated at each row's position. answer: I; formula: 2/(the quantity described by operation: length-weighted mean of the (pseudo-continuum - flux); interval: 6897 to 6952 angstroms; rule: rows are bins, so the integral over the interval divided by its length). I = -16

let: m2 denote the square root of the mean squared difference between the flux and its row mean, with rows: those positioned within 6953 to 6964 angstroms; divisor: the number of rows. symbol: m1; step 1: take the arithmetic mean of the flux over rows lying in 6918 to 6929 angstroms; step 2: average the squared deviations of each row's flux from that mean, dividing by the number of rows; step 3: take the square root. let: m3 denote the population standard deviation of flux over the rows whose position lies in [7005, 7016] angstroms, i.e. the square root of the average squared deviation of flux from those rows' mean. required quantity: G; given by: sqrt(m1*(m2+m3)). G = 0.39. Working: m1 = 0.292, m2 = 0.24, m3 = 0.30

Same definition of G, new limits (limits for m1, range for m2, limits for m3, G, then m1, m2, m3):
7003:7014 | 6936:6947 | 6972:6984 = 0.48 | 0.297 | 0.37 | 0.43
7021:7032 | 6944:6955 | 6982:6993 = 0.46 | 0.302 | 0.18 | 0.51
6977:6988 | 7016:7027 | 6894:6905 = 0.60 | 0.478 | 0.36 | 0.38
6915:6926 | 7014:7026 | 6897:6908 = 0.56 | 0.385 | 0.37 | 0.46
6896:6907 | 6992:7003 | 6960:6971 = 0.43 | 0.379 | 0.30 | 0.20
